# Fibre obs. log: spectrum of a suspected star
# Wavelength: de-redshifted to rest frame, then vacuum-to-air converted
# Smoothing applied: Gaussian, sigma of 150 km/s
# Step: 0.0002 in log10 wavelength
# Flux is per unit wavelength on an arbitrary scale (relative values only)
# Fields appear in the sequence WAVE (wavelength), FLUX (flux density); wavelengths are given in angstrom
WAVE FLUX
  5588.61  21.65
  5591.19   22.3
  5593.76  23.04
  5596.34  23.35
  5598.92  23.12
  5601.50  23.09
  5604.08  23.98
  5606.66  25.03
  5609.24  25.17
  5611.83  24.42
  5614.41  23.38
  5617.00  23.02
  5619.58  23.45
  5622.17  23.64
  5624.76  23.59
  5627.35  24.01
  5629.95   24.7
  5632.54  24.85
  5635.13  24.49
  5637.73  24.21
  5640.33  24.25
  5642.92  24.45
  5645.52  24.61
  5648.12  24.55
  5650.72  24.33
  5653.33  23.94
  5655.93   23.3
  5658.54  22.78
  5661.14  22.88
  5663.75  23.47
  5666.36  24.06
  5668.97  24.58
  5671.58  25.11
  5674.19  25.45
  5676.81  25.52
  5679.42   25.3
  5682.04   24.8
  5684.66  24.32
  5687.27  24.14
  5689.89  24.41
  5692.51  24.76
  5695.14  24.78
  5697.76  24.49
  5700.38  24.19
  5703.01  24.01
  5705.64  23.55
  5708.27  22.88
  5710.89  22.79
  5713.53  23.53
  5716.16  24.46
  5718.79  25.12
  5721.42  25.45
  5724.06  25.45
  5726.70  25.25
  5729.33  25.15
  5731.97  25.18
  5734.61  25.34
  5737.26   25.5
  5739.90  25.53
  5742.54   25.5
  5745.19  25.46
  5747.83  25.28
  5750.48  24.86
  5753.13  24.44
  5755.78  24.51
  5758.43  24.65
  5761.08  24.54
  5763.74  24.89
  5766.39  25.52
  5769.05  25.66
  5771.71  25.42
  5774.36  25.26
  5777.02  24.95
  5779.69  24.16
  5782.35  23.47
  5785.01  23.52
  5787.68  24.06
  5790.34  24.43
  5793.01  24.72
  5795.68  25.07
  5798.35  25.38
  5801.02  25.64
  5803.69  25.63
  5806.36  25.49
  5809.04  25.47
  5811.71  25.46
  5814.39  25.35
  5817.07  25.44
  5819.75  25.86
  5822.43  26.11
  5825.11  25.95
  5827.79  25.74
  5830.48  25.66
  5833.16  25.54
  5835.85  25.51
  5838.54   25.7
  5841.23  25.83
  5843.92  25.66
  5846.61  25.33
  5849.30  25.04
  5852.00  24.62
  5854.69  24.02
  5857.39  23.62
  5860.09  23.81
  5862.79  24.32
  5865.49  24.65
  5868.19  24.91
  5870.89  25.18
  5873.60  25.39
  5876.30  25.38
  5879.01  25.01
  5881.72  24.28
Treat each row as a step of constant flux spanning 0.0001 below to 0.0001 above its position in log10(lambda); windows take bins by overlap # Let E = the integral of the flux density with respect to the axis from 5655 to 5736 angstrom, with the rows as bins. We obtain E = 1977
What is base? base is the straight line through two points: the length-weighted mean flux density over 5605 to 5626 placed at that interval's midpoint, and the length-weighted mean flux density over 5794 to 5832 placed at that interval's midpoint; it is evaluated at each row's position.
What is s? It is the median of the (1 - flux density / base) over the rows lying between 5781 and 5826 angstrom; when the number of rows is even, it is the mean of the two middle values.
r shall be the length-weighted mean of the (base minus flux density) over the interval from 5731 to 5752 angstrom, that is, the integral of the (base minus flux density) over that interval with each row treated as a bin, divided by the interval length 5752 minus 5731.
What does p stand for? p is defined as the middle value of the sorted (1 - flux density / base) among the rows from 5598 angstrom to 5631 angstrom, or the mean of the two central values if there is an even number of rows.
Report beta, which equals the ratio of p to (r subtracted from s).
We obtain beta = 0.05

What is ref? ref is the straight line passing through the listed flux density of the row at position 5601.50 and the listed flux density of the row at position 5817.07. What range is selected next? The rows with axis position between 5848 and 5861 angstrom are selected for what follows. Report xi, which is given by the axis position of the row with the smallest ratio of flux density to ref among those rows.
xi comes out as 5857.39 angstrom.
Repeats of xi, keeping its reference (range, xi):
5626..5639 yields 5627.35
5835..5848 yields 5846.61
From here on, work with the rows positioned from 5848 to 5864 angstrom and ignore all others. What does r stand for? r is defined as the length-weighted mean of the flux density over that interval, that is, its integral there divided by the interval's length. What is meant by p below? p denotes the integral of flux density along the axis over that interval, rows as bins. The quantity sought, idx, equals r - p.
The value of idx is -363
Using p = 388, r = 24.2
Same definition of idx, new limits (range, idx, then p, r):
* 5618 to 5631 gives -286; 310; 23.8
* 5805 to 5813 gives -178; 204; 25.5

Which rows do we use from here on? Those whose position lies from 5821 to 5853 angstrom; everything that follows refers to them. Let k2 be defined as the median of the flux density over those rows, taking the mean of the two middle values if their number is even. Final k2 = 25.7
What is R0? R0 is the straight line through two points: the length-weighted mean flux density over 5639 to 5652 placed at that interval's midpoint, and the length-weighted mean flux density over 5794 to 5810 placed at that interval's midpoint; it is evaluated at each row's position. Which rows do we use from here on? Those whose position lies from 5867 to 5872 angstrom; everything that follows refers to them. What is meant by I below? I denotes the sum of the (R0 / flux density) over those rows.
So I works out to 2.1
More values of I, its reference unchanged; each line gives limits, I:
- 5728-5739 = 4.0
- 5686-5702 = 6.1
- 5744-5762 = 7.1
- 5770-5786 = 6.2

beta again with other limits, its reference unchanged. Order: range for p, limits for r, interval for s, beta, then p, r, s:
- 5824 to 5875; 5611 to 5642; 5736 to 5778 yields -0.44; 0.026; 0.06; -0.003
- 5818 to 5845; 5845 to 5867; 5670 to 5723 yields 0.00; 0.001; 1.49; 0.006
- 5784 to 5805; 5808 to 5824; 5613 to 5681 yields 2.03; 0.021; -0.01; -0.003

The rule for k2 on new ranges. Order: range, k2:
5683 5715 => 24.2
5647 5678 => 24.2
